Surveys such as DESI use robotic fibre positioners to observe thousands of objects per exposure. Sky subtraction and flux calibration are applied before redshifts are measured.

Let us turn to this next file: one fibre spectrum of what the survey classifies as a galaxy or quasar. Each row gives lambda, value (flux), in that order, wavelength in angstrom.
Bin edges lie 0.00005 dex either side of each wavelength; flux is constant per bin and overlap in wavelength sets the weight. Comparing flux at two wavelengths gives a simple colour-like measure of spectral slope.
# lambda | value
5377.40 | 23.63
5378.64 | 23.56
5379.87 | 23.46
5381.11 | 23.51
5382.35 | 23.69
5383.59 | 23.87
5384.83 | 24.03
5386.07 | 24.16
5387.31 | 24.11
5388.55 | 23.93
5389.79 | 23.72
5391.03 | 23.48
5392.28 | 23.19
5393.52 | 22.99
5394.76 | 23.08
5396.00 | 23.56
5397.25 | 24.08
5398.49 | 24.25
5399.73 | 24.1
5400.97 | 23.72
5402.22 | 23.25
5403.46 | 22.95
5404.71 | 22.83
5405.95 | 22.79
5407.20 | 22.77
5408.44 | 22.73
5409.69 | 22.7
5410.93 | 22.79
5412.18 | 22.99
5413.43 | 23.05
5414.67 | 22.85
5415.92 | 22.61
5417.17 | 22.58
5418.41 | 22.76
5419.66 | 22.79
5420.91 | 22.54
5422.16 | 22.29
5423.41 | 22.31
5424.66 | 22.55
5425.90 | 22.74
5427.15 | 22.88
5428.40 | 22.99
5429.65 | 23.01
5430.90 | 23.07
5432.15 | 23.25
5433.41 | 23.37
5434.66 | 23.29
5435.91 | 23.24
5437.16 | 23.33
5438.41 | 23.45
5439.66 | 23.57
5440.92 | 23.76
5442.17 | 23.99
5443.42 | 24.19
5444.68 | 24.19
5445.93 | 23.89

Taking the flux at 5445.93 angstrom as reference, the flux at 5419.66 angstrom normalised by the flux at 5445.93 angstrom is 0.95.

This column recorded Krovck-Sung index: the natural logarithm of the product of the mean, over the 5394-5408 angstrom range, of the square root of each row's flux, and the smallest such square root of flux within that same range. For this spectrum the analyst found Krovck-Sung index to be 3.14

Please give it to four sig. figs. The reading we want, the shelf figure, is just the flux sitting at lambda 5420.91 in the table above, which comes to 22.54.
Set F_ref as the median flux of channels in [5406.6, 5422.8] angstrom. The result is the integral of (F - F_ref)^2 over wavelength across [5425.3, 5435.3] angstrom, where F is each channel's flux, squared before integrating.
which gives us 1.4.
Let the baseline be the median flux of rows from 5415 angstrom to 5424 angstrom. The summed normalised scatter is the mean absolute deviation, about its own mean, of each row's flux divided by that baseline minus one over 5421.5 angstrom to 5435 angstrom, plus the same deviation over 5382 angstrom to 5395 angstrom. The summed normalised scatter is 0.0287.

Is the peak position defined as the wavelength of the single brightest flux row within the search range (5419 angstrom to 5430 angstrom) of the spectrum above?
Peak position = 5429.65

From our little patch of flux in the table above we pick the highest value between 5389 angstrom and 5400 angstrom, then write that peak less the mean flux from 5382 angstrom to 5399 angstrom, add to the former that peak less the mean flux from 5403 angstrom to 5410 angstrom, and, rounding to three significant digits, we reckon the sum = 1.98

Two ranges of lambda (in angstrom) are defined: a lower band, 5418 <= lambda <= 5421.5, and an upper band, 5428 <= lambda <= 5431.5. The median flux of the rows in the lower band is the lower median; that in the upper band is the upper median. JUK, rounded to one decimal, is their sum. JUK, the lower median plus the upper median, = 45.8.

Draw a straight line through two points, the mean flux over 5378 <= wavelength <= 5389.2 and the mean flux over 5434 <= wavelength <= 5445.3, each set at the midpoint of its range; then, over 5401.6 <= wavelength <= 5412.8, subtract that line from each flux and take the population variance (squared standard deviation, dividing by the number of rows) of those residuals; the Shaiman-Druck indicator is 0.025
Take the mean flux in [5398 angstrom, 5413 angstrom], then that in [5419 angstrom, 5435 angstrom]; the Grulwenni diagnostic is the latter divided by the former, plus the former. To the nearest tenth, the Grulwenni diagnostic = 24.1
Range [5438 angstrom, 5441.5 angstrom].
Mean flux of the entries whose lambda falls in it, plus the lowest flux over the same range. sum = 47.0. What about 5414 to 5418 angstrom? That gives 45.3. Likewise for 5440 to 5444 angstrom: 47.7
